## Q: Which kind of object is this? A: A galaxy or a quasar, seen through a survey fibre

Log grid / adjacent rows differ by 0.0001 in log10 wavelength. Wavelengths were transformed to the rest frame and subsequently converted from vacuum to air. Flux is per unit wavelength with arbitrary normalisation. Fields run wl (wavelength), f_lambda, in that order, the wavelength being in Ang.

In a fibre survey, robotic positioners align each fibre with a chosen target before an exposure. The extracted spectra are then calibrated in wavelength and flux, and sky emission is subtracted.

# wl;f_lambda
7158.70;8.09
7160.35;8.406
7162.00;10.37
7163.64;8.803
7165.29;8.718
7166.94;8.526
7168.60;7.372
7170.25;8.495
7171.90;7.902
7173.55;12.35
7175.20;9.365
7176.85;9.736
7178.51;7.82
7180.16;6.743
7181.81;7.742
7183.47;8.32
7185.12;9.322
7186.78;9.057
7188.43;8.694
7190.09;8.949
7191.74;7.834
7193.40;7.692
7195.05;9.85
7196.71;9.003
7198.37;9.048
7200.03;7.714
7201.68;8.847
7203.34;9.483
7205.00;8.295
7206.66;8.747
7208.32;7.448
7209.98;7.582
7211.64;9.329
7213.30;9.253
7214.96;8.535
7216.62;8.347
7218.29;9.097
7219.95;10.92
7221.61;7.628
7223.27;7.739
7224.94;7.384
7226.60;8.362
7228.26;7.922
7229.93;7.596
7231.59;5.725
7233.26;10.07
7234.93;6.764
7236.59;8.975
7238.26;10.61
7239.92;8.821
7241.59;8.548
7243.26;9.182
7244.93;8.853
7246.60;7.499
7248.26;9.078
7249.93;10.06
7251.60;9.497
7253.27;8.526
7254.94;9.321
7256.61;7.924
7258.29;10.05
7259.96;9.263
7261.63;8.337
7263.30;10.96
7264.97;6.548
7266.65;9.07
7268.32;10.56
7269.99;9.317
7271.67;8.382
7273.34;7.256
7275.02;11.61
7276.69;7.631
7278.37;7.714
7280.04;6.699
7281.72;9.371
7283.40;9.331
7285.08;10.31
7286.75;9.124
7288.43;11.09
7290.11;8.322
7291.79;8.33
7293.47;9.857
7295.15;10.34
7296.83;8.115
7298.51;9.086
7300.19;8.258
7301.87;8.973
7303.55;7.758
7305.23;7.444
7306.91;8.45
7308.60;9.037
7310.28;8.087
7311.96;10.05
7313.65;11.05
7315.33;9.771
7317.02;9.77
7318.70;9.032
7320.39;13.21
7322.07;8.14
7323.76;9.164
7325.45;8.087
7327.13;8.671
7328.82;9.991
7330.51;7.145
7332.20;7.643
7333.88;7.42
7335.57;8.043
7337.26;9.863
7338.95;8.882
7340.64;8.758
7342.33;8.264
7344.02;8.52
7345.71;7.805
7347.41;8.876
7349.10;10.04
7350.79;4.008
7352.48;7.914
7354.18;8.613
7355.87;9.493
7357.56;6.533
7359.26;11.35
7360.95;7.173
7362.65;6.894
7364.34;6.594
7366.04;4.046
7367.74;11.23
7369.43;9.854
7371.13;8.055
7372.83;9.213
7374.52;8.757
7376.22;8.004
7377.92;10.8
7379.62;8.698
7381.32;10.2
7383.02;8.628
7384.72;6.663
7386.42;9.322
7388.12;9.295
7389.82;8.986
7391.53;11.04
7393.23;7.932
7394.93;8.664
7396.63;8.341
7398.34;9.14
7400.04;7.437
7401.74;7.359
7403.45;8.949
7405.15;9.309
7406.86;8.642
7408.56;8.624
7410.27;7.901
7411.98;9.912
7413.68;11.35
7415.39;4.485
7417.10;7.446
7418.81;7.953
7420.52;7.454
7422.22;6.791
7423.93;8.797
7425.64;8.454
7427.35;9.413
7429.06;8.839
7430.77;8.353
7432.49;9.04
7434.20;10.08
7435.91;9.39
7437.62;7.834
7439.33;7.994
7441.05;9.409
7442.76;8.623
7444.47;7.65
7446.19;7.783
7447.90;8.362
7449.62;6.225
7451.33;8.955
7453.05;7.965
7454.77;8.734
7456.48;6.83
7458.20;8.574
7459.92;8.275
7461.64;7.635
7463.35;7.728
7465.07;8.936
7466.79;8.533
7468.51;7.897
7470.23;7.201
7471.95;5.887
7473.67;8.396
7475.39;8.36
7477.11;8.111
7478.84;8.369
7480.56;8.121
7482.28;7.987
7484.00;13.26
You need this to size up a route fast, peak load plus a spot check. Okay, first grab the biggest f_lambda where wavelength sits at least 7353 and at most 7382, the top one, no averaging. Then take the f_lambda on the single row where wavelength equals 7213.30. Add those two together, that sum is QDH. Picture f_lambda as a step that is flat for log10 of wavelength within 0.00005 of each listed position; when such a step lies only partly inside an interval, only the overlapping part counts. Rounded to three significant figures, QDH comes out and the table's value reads 20.6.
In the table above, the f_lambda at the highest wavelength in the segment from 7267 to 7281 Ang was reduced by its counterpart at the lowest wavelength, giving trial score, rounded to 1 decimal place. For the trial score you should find -3.9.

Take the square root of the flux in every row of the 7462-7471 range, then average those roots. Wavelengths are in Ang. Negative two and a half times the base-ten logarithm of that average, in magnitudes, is -1.13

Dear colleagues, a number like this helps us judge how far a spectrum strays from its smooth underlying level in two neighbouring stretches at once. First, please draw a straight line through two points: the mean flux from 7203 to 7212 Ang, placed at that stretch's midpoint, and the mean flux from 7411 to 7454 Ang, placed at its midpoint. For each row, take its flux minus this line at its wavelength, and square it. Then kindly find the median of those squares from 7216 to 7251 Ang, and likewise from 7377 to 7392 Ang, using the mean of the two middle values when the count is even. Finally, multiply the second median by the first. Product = 0.5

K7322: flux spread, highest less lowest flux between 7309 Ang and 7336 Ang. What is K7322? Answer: 6.1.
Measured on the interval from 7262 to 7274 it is 4.4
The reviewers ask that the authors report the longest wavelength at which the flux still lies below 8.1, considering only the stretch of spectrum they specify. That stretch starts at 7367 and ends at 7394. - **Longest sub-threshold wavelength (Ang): 7393.23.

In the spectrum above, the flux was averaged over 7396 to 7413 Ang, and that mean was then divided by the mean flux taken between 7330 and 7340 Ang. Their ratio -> 1.05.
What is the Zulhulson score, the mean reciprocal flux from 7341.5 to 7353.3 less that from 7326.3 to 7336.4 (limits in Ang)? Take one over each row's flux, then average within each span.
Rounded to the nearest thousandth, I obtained 0.012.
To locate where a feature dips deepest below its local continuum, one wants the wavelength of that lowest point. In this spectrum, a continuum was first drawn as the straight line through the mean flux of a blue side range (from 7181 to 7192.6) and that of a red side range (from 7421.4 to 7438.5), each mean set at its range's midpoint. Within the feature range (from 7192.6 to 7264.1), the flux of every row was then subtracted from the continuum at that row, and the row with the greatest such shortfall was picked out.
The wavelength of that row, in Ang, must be 7231.59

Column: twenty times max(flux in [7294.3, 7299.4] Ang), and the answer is 207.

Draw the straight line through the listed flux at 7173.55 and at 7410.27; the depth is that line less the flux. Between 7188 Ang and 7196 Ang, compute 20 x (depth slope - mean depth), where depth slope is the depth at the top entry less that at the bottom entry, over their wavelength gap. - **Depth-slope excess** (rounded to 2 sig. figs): -72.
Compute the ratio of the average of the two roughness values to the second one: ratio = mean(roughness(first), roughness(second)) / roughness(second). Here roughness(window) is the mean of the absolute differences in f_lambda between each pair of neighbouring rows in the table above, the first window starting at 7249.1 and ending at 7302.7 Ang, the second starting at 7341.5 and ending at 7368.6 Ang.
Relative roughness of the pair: 0.812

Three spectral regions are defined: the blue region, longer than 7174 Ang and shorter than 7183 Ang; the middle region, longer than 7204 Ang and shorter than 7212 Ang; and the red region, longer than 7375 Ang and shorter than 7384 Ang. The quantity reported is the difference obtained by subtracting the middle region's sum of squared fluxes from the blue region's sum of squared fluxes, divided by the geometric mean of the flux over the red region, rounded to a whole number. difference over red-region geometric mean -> 0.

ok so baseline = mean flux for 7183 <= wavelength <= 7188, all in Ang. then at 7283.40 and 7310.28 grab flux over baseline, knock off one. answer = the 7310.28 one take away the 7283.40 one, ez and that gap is -0.14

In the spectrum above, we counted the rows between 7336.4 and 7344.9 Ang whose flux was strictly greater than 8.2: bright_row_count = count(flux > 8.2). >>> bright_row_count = 5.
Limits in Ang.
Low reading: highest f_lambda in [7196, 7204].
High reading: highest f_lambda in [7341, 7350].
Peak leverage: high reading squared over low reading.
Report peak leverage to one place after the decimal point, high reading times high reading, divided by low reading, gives 10.6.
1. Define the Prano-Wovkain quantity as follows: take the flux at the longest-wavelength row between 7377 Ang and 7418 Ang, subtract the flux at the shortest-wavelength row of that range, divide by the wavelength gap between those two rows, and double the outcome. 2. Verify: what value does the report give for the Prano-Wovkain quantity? -0.17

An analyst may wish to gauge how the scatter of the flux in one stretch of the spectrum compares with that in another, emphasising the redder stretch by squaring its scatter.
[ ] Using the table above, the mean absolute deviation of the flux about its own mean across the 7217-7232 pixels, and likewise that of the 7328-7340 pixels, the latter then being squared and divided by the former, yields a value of 1.03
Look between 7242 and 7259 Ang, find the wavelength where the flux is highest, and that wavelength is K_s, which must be 7249.93 Ang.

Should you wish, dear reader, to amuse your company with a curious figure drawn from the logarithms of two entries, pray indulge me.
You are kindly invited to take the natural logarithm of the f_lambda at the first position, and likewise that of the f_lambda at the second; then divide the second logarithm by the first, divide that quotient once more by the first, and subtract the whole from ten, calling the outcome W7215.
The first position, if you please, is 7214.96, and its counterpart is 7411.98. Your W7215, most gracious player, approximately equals 9.50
